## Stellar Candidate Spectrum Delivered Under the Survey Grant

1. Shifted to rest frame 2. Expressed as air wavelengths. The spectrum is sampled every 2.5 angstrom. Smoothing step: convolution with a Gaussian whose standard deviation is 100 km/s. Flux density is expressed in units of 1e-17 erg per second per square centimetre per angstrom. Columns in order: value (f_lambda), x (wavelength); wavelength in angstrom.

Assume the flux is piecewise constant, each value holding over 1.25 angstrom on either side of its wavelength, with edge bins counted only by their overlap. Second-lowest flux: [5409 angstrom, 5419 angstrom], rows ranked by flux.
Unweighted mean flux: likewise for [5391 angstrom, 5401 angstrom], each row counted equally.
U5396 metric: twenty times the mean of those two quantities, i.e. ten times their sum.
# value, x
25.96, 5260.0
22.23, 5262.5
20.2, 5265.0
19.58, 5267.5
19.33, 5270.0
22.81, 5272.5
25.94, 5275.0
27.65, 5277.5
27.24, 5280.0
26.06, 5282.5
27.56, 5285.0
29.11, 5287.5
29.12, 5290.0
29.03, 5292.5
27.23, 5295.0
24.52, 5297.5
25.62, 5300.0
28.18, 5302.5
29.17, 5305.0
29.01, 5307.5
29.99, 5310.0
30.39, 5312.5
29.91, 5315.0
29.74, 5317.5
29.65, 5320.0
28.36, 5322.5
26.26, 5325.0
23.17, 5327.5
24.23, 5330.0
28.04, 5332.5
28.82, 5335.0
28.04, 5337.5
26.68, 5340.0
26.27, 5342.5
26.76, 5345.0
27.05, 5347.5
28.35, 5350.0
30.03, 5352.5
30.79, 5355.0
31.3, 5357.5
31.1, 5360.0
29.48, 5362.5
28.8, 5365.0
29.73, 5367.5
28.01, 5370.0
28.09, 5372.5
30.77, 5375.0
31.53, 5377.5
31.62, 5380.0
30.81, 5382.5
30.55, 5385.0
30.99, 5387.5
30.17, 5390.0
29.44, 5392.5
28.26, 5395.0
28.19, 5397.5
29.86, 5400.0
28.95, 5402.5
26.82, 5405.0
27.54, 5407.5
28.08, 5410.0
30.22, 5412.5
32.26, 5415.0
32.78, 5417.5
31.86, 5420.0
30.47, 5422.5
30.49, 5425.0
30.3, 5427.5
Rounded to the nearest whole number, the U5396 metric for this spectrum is 592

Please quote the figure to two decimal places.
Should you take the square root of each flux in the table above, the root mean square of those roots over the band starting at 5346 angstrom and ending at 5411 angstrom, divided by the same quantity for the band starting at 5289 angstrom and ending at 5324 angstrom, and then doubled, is 2.03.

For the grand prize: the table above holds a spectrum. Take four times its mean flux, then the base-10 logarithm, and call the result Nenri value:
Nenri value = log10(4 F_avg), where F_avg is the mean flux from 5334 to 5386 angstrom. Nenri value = 2.07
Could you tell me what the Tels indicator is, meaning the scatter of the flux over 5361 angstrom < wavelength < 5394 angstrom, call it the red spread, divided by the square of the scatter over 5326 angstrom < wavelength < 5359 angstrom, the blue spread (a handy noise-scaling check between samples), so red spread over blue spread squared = 0.22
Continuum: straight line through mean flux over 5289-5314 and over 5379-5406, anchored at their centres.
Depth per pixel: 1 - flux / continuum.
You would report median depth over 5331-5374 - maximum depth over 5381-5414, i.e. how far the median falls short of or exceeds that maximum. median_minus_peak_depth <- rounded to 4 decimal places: -0.0787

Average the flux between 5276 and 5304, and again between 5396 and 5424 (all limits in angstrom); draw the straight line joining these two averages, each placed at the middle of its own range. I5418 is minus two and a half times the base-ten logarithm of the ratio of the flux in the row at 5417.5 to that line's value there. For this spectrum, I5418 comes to -0.10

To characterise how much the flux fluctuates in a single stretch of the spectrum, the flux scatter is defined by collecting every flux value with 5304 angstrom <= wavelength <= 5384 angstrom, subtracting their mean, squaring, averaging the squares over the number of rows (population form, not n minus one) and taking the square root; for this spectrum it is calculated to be 2.0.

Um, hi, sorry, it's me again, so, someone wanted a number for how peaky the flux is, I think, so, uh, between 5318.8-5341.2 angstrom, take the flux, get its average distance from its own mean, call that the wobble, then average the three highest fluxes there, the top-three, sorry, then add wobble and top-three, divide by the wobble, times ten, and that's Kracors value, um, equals 178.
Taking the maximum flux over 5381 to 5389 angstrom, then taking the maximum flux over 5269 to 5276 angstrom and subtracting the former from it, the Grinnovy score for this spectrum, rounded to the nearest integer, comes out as -5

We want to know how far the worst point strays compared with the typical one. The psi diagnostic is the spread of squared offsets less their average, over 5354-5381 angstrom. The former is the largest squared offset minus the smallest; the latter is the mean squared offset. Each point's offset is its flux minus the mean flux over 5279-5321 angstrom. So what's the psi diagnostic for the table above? 6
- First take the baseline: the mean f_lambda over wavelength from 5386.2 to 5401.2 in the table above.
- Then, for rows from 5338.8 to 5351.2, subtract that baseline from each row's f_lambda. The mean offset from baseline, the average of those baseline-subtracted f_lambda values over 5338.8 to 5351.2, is -2.5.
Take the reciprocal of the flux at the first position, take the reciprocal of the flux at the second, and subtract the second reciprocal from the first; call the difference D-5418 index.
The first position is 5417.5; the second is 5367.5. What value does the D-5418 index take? -0.0031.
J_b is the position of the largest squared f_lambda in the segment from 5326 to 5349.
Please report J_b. 5335.0 angstrom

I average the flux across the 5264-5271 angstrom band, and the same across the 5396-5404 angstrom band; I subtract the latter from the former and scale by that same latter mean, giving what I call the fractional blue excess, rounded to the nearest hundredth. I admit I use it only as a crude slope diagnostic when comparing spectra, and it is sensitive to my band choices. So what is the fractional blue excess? -0.32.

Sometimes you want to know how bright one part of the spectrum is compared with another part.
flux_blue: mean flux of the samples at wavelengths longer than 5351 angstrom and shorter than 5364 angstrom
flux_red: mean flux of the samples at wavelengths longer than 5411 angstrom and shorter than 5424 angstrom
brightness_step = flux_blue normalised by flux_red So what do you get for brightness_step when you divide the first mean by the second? 0.97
